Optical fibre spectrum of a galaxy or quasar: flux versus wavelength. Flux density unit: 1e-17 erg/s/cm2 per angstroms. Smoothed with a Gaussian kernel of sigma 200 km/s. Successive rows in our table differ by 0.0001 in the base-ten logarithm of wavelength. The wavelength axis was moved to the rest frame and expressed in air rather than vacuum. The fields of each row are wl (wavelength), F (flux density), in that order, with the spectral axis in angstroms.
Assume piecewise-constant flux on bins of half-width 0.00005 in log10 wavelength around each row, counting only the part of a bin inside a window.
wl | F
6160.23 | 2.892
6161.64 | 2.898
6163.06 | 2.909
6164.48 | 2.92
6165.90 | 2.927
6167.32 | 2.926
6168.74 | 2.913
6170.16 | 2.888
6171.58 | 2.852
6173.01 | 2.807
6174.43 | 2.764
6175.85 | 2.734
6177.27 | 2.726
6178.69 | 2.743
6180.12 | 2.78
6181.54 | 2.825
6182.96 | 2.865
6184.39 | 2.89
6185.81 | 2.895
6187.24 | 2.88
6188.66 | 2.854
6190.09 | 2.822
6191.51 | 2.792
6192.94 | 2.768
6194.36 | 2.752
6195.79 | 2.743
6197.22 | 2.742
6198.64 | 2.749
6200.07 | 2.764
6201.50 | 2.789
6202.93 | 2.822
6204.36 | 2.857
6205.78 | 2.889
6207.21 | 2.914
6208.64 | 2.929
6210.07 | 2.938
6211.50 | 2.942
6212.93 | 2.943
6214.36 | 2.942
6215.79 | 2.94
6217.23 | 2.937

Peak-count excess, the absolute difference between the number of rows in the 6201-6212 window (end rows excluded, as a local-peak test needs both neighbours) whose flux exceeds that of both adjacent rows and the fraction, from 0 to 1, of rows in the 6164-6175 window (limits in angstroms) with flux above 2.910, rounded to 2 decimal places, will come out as 0.50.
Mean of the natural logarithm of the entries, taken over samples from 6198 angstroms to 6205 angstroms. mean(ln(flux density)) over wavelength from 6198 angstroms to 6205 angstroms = 1.03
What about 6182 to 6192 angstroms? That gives 1.05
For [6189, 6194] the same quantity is 1.03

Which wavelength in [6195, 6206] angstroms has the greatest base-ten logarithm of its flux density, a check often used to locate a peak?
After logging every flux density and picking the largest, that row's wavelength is 6205.78 angstroms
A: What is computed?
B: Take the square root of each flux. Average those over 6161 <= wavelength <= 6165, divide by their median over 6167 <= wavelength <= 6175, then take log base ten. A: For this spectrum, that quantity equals 0.003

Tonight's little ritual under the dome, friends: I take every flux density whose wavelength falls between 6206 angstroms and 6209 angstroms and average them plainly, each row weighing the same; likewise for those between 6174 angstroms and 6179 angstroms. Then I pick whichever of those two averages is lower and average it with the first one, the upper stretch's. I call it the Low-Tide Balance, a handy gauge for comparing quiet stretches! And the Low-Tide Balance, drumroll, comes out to 2.83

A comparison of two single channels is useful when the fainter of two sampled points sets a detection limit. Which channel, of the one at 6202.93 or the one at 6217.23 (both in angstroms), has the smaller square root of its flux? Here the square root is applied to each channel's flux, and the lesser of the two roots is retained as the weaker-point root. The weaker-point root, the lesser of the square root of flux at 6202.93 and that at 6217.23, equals 1.68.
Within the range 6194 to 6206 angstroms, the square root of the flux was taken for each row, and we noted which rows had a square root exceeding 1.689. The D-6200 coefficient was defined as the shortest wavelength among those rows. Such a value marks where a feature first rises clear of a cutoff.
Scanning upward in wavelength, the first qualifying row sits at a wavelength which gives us 6204.36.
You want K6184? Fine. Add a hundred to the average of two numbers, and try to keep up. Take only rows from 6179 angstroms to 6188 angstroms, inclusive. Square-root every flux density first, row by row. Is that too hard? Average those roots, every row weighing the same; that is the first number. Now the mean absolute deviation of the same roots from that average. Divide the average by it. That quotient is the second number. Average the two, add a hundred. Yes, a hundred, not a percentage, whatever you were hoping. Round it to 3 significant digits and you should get 181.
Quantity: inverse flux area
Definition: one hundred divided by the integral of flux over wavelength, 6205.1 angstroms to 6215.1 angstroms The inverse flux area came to 3.41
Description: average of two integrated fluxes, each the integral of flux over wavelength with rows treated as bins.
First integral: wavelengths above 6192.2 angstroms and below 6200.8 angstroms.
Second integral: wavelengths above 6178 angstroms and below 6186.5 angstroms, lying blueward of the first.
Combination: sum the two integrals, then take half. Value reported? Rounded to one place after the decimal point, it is 23.9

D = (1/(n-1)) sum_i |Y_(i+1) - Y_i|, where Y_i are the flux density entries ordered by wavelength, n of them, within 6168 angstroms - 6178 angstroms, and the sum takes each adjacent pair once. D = 0.031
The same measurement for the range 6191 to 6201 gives 0.012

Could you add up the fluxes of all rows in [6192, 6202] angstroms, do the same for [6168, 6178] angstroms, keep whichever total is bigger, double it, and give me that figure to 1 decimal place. 39.4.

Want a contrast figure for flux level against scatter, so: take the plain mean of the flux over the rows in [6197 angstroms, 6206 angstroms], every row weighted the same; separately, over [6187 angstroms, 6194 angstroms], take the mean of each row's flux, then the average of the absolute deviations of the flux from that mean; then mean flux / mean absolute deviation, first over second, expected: 80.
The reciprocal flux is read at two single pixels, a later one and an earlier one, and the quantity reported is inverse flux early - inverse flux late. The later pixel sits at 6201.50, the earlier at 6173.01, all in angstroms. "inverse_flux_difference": -0.0023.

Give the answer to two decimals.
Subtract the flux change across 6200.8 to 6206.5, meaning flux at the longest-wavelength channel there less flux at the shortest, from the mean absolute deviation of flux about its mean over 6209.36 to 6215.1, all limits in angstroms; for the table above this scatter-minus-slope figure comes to -0.10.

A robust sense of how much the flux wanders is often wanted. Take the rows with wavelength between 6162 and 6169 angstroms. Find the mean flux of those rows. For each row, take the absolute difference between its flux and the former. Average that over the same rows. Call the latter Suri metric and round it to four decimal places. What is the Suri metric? 0.0064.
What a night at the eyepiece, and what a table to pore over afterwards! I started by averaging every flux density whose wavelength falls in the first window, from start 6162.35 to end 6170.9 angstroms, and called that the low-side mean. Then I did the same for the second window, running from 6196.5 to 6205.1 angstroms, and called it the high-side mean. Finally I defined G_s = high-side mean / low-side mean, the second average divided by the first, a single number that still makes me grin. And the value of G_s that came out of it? 0.96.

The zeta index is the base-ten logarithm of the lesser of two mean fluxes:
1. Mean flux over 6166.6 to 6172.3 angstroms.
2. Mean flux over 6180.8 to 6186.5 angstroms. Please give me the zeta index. 0.458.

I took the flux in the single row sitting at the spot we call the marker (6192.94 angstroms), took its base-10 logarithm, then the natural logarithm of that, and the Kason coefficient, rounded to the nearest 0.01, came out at -0.82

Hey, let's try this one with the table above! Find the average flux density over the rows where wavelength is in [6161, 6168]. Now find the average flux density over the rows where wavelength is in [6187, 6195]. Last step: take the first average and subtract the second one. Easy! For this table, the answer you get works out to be 0.10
